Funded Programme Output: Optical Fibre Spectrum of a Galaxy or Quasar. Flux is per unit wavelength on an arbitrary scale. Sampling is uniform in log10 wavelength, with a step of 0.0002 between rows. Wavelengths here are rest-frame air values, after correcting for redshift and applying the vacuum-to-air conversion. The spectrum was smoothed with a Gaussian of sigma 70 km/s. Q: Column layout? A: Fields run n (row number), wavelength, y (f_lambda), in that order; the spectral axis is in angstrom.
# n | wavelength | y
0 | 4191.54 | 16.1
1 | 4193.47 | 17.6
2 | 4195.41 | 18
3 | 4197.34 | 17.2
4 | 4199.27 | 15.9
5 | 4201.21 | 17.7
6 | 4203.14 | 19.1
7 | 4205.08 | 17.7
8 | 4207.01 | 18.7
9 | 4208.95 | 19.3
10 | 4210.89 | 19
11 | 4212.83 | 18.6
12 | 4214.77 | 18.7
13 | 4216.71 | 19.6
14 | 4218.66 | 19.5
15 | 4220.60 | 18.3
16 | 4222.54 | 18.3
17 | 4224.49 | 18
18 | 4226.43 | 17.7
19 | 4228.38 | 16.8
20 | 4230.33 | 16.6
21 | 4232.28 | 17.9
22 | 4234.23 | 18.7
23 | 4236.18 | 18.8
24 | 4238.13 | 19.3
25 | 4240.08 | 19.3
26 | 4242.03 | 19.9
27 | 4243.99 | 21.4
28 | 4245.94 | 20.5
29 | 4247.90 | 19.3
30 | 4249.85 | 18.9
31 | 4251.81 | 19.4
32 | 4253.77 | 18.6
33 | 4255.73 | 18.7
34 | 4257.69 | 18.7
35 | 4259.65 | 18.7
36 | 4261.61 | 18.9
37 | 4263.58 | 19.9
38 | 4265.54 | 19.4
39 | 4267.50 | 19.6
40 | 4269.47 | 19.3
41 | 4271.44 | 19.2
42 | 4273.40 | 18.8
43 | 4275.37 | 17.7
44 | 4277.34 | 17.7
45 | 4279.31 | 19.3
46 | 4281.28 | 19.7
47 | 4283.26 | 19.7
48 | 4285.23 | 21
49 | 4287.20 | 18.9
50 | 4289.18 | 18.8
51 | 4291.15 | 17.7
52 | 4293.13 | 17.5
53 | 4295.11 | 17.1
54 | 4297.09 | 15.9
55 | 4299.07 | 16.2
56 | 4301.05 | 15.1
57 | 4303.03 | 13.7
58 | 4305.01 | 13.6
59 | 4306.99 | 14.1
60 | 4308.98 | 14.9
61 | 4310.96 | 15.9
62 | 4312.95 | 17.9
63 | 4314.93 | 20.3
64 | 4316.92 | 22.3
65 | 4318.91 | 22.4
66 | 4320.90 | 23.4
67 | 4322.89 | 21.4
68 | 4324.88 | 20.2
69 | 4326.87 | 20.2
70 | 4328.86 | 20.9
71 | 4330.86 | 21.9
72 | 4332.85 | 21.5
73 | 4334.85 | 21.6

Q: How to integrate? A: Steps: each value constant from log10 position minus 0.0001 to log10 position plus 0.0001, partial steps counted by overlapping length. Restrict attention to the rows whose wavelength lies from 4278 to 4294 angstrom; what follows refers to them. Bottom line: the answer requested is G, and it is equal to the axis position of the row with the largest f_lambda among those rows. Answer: 4285.23 angstrom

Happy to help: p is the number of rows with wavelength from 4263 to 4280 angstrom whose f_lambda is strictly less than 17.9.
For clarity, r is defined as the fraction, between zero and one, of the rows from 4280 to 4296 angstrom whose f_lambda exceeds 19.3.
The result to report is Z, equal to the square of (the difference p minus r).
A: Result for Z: 3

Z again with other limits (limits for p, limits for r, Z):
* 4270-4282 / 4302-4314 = 4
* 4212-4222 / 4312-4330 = 1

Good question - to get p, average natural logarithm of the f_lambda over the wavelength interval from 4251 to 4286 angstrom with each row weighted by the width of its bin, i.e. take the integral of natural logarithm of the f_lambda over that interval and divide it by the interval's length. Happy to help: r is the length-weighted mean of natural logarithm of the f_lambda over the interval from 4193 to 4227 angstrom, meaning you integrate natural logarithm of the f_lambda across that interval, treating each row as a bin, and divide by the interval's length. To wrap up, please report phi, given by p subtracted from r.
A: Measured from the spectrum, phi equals -0.04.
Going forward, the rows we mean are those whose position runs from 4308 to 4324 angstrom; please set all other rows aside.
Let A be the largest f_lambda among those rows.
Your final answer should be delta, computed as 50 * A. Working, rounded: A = 23.4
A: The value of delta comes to 1170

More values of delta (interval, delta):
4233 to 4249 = 1070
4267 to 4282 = 985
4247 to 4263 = 970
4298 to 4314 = 895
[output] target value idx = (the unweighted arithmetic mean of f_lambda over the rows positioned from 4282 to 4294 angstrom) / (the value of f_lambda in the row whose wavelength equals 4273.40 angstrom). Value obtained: 1.01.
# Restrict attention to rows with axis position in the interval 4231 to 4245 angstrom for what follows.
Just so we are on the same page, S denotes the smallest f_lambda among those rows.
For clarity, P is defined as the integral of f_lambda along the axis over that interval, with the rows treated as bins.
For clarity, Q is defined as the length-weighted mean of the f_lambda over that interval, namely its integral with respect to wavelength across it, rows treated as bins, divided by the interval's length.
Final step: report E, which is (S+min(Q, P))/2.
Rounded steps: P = 270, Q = 19.3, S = 17.9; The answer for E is 18.6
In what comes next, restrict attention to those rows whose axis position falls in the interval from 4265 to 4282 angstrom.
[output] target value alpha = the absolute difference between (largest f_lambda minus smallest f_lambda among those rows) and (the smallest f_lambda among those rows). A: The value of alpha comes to 16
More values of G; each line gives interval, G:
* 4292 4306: 4293.13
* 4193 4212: 4208.95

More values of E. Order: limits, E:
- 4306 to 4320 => 16.2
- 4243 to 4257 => 19.1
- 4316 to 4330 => 20.9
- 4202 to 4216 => 18.2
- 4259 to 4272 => 19.0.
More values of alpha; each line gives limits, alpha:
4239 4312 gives 6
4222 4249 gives 12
